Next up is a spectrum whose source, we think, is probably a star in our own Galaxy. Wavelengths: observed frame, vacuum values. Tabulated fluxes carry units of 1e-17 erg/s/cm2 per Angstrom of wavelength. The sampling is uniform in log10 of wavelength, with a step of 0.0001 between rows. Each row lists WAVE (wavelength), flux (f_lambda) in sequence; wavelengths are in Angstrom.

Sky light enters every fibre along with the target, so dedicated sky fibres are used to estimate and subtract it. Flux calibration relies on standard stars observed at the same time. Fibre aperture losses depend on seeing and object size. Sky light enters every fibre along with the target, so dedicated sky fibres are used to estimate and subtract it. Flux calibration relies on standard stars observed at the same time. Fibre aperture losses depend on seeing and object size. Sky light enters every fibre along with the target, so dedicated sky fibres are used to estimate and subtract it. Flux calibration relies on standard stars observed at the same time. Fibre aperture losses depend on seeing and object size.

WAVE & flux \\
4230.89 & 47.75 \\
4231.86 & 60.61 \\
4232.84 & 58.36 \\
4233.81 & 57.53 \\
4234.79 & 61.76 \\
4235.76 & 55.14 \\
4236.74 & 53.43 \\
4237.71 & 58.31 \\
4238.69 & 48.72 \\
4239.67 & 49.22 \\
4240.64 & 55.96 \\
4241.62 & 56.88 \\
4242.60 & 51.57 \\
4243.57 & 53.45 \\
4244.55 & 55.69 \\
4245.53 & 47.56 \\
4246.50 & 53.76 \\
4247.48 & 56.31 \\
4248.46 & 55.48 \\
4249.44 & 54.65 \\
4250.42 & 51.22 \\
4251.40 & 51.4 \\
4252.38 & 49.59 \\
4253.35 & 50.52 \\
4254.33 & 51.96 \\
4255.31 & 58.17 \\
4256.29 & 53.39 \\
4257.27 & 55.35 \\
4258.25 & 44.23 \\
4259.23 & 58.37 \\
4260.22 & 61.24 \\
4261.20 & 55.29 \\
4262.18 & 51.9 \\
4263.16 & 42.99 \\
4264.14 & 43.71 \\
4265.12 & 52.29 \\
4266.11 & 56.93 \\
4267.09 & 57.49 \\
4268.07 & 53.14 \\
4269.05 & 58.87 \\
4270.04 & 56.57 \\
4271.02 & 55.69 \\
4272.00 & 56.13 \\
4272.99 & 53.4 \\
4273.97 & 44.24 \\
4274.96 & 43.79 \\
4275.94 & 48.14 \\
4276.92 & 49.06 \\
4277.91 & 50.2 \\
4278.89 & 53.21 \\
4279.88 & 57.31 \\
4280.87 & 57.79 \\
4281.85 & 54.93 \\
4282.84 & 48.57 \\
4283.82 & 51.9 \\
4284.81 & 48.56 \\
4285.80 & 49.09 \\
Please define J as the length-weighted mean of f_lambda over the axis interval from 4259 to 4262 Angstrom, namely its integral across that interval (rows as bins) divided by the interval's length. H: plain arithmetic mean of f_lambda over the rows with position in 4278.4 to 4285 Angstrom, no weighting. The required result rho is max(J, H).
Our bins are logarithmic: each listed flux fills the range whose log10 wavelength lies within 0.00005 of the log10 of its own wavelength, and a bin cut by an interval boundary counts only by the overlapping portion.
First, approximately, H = 53.2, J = 57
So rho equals 57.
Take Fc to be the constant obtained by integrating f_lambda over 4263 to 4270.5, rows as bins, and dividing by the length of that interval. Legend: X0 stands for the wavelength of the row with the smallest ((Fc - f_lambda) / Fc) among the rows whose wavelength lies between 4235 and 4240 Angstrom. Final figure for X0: 4237.71 Angstrom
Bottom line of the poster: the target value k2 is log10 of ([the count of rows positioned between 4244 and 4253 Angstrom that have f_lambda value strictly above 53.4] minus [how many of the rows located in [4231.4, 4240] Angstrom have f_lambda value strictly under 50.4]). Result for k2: 0.5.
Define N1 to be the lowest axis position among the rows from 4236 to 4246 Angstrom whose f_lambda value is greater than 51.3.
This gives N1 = 4236.74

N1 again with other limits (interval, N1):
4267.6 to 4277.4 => 4268.07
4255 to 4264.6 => 4255.31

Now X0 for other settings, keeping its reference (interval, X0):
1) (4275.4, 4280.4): 4279.88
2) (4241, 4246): 4241.62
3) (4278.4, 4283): 4280.87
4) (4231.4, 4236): 4234.79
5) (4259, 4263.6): 4260.22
